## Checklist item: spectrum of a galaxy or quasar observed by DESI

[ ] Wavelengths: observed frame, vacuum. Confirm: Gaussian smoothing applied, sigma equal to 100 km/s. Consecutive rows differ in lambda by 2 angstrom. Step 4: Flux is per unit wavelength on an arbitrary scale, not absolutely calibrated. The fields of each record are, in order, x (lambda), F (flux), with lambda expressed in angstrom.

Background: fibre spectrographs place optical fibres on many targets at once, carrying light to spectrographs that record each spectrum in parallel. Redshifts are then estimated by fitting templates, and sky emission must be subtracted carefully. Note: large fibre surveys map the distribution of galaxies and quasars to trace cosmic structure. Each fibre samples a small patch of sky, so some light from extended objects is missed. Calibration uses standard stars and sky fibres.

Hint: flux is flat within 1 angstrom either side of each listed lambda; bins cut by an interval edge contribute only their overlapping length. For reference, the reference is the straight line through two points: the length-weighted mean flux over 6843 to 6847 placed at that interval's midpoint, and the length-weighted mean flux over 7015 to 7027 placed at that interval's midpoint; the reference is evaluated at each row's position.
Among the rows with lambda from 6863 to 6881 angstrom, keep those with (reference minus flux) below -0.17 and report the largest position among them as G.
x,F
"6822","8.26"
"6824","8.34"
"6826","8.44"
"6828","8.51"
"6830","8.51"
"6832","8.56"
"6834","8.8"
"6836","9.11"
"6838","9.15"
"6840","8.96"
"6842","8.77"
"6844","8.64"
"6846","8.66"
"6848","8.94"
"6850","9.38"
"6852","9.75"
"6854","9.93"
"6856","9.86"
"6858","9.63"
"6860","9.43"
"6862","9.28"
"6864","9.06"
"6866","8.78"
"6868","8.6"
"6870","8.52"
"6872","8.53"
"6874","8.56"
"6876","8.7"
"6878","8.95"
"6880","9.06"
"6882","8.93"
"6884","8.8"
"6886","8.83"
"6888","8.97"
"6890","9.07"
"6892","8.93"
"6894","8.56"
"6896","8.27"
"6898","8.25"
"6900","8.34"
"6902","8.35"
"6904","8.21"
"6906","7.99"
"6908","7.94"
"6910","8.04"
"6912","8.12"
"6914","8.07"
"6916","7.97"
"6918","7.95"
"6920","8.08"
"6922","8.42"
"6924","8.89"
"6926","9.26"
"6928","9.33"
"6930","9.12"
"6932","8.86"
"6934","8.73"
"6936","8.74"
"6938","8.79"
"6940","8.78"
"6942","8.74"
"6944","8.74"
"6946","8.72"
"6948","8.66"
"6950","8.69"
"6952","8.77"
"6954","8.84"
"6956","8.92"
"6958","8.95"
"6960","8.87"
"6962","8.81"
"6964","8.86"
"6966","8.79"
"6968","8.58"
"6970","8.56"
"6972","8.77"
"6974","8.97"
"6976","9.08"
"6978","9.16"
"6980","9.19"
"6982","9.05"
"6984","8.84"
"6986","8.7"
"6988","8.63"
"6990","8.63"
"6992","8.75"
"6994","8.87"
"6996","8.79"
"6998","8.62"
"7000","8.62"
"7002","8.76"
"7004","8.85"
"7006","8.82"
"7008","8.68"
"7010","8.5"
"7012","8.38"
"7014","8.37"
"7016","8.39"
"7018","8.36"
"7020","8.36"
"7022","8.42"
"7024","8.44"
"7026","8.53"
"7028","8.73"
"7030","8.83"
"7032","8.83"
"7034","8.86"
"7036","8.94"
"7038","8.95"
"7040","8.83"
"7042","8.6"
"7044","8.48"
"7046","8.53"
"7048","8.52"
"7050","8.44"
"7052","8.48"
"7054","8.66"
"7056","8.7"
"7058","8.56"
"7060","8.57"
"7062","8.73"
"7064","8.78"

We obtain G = 6880 angstrom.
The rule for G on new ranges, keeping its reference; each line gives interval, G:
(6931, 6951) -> 6950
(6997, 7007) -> 7006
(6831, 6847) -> 6840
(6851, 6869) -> 6864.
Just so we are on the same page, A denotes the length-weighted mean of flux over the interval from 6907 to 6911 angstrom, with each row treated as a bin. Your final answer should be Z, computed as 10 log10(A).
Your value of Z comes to 9.03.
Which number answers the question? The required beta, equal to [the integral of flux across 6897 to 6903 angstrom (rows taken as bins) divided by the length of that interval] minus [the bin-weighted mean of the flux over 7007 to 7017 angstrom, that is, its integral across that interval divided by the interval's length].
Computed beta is -0.2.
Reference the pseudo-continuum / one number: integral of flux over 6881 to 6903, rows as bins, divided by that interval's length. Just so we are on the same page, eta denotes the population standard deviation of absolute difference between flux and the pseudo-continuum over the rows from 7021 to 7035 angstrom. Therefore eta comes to 0.05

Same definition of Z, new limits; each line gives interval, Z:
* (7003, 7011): 9.40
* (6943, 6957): 9.43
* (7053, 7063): 9.37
